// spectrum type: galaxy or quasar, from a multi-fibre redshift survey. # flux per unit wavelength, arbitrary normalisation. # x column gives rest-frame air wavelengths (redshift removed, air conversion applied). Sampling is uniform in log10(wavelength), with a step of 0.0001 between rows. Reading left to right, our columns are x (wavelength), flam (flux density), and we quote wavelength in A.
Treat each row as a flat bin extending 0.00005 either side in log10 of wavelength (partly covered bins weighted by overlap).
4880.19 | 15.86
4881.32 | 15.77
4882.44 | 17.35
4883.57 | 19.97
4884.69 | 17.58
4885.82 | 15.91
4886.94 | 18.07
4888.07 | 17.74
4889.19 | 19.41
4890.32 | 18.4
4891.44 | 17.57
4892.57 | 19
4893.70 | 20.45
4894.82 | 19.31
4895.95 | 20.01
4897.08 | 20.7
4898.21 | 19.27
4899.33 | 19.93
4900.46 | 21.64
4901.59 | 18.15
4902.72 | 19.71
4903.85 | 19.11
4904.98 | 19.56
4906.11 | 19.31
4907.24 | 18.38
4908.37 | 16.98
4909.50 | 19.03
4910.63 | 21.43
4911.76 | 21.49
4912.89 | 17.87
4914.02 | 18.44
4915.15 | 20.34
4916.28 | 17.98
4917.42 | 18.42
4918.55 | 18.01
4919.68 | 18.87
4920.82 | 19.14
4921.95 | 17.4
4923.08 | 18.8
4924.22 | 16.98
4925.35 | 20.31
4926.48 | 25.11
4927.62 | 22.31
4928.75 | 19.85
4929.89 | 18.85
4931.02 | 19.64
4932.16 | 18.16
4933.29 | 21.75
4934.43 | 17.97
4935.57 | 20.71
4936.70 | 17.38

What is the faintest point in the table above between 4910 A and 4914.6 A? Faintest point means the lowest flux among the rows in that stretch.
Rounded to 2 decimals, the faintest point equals 17.87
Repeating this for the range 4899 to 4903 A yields 18.15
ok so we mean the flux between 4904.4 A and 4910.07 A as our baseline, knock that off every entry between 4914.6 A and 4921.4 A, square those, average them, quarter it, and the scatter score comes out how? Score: 0.17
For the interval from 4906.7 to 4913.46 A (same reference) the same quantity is 0.81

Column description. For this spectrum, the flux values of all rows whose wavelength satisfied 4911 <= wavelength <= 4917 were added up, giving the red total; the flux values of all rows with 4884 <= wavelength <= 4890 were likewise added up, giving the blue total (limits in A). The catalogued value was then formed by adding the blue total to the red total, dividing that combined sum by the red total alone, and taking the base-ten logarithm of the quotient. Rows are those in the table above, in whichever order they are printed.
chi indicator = 0.28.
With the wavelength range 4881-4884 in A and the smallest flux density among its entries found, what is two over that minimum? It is 0.127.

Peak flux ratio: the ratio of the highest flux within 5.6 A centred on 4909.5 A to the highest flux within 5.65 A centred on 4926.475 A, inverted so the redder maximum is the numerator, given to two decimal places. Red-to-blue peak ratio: 1.17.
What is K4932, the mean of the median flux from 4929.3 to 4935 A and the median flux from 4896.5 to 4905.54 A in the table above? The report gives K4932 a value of 19.2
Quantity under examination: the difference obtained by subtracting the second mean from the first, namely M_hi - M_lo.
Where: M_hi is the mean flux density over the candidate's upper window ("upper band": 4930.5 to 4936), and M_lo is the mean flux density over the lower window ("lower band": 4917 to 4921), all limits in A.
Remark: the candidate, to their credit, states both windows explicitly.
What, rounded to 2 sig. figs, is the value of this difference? 1.0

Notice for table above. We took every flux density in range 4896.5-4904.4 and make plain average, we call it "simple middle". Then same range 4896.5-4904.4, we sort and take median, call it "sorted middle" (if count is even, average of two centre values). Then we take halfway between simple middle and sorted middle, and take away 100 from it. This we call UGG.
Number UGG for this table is -80.3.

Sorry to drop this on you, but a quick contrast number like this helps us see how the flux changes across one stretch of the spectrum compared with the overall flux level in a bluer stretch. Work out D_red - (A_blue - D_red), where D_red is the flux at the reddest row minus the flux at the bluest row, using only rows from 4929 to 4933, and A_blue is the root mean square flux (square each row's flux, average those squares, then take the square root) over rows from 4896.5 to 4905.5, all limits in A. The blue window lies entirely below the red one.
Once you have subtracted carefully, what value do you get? -21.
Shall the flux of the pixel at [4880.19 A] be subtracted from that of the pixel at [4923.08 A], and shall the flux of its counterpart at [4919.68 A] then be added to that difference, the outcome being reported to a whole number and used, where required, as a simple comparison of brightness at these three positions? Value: 22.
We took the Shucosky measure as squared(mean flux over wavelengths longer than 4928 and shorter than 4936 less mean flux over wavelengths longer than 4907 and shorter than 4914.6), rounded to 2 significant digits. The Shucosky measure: 0.22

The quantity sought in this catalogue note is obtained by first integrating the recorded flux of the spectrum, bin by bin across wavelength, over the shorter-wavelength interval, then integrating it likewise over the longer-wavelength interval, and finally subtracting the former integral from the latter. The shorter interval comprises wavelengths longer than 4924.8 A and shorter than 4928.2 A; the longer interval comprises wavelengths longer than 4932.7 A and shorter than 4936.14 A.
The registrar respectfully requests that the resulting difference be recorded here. -8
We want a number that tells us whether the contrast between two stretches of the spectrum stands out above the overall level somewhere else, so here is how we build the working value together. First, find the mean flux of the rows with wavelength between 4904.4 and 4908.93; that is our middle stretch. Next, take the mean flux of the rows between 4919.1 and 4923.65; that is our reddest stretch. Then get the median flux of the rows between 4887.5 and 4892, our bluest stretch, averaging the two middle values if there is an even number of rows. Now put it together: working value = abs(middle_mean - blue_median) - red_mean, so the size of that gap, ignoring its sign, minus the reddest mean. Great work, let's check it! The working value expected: -18.1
